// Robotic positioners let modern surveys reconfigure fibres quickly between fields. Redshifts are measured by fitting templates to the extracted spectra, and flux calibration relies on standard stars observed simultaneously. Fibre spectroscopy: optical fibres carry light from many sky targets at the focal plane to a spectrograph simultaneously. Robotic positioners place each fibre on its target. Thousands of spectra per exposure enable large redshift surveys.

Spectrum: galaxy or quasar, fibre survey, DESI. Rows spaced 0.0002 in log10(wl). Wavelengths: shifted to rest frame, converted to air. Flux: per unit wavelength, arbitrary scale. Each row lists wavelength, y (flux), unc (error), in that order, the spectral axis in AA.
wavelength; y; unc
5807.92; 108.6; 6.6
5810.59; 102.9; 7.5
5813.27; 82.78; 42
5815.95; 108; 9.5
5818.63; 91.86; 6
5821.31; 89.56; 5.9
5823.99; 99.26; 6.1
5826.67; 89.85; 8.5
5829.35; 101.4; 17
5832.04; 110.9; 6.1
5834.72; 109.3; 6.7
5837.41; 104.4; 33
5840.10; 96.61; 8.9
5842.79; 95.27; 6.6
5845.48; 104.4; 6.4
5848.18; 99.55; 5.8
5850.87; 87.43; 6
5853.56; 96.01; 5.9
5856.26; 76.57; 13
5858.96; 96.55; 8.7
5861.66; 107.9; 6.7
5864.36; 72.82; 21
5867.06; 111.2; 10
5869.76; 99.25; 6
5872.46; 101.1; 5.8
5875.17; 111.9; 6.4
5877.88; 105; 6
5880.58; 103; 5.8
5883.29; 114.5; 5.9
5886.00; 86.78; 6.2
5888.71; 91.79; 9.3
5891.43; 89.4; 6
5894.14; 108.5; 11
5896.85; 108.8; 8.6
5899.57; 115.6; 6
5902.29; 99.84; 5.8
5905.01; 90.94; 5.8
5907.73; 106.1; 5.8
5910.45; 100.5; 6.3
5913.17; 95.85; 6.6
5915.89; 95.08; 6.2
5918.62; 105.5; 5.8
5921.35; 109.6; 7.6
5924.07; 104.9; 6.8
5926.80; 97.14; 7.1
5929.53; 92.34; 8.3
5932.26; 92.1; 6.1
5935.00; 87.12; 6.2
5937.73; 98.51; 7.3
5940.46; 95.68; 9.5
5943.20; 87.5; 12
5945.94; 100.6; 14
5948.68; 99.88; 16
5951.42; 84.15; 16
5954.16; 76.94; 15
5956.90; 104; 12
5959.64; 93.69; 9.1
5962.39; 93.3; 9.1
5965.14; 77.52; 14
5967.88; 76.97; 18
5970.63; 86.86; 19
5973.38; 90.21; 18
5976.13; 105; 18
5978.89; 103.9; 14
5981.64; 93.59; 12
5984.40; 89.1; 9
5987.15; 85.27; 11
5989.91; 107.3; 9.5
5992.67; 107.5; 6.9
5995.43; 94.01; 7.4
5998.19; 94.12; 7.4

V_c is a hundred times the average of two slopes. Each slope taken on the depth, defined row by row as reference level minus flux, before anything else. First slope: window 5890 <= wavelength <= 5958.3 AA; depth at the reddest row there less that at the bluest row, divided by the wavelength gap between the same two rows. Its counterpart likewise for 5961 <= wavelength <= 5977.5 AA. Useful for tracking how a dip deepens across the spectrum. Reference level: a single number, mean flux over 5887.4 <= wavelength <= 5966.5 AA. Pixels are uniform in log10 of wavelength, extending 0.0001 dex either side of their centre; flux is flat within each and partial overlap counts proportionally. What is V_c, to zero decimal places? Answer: -54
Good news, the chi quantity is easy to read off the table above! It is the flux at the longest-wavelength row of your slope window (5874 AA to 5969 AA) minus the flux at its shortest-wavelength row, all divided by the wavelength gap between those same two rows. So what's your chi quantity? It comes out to -0.4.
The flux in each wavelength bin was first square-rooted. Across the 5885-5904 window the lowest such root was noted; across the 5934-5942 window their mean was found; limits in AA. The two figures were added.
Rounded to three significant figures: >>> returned 19.0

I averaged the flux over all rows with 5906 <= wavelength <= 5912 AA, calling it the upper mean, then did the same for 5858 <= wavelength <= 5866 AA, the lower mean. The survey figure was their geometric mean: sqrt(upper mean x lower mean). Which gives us 98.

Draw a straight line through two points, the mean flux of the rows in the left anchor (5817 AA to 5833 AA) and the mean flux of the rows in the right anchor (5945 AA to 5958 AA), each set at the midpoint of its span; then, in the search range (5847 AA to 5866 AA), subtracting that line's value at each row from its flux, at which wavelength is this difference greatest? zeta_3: 5861.66 AA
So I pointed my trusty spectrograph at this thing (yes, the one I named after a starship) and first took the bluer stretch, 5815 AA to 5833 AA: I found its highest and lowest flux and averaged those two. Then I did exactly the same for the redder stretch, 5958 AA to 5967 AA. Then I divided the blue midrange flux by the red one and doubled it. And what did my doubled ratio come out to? 2.34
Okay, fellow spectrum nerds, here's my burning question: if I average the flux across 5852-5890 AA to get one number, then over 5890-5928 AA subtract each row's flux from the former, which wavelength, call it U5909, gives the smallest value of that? 5899.57 AA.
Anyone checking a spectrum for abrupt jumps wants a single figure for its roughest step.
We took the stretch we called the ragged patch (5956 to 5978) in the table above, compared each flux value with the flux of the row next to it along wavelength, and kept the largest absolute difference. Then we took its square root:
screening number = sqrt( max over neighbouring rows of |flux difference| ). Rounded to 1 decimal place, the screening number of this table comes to 4.0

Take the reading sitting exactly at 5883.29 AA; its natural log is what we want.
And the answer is 4.74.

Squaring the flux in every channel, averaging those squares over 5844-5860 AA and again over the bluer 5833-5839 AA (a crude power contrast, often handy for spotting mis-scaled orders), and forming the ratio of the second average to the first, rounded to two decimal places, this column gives 1.30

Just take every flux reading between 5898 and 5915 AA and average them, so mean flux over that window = 101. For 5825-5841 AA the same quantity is 102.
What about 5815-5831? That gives 97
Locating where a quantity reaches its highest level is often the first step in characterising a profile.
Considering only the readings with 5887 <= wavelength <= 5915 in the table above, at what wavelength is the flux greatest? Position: 5899.57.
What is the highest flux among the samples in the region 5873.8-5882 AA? 111.9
